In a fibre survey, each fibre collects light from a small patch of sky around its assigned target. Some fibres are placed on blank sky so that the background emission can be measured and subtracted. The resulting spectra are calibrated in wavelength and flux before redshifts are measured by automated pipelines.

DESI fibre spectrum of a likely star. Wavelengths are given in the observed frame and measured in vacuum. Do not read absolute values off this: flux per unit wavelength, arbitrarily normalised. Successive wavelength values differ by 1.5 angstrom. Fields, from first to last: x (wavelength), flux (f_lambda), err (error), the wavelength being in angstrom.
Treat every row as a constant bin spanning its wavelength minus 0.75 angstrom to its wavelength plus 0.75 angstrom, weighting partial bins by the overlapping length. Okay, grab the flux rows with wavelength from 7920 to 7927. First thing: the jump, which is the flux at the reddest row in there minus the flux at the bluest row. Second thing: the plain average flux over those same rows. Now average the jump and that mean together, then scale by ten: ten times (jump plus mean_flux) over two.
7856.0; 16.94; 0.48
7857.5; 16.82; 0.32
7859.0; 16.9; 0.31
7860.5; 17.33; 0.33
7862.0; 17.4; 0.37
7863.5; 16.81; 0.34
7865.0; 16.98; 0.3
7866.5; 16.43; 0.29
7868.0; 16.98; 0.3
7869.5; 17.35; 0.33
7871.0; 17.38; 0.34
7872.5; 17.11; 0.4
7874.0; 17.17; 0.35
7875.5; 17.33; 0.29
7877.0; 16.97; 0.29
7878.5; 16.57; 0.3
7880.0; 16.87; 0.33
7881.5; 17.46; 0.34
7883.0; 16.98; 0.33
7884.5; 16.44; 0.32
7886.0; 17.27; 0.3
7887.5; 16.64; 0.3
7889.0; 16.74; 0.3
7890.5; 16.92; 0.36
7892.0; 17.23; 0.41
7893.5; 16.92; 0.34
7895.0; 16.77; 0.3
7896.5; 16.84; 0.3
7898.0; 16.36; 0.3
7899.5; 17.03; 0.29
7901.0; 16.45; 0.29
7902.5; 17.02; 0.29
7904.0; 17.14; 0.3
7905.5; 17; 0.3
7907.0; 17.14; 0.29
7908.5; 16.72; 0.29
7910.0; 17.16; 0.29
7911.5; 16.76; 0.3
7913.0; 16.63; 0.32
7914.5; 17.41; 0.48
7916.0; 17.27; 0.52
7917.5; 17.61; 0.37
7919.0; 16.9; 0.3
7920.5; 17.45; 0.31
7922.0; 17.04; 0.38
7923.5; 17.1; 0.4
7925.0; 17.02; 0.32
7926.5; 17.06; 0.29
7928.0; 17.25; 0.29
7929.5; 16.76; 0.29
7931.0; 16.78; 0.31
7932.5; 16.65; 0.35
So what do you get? 83.7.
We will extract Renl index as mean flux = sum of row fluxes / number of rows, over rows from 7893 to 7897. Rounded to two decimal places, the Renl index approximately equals 16.84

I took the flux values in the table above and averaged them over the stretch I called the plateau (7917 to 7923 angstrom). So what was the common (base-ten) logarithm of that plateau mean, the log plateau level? 1.24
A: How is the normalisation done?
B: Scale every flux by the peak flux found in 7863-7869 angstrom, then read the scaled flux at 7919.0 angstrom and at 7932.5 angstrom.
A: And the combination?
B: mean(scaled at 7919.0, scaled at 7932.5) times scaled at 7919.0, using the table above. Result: 0.98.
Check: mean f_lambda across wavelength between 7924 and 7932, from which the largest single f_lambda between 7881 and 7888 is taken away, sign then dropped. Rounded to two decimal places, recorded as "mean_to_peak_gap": 0.49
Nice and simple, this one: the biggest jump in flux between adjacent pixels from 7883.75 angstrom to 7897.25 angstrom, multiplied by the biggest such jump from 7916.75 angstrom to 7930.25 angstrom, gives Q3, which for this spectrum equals 0.59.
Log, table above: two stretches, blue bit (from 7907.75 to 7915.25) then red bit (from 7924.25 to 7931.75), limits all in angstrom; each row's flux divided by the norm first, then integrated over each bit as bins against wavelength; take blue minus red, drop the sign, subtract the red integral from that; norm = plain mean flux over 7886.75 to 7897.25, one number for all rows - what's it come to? -7.53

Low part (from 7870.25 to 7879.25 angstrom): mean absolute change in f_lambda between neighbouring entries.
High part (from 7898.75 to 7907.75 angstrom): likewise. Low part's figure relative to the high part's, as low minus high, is -0.060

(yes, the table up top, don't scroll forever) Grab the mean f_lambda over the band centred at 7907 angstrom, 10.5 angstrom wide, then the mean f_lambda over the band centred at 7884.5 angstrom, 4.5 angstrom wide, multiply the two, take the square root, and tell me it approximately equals 16.9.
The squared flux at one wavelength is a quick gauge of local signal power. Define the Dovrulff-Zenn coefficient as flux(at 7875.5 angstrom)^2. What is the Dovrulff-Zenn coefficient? 300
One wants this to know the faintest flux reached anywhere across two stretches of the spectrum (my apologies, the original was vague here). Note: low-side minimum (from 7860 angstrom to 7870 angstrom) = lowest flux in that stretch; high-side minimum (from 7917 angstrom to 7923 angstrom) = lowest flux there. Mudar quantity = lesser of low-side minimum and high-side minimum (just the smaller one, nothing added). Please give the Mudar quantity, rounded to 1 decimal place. 16.4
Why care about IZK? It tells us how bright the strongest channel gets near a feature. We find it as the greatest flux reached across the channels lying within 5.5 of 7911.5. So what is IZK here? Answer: 17.41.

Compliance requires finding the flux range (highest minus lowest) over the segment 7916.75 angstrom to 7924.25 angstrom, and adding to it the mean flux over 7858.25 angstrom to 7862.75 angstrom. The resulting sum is 17.9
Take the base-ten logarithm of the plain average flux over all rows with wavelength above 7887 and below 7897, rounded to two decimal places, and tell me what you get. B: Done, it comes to 1.23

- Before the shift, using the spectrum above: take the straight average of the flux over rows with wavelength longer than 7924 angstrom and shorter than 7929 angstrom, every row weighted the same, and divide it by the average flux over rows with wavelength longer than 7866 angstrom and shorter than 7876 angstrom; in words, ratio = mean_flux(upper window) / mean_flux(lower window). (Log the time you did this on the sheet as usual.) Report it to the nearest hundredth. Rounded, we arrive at 1.00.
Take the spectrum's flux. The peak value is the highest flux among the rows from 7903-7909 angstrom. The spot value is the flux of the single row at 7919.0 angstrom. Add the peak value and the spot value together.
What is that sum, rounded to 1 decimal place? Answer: 34.0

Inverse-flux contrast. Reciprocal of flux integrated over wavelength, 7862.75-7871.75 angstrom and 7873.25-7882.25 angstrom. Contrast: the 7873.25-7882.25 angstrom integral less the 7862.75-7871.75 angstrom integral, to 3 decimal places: -0.002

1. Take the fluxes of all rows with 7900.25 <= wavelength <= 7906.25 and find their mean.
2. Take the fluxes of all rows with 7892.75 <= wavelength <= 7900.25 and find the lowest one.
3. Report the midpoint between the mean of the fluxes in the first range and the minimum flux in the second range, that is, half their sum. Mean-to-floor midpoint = 16.6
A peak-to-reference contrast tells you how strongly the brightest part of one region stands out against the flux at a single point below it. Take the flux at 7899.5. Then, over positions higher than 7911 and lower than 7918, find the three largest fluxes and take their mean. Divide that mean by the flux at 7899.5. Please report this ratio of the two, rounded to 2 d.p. 1.02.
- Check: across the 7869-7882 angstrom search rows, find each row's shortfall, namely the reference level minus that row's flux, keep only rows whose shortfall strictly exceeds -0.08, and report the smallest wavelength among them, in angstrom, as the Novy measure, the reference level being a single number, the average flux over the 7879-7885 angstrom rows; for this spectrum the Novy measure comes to 7877.0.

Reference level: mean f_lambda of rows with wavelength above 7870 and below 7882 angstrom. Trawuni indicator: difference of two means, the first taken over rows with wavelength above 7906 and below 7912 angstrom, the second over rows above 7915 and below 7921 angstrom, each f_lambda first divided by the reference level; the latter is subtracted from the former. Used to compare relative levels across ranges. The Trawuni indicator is -0.021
